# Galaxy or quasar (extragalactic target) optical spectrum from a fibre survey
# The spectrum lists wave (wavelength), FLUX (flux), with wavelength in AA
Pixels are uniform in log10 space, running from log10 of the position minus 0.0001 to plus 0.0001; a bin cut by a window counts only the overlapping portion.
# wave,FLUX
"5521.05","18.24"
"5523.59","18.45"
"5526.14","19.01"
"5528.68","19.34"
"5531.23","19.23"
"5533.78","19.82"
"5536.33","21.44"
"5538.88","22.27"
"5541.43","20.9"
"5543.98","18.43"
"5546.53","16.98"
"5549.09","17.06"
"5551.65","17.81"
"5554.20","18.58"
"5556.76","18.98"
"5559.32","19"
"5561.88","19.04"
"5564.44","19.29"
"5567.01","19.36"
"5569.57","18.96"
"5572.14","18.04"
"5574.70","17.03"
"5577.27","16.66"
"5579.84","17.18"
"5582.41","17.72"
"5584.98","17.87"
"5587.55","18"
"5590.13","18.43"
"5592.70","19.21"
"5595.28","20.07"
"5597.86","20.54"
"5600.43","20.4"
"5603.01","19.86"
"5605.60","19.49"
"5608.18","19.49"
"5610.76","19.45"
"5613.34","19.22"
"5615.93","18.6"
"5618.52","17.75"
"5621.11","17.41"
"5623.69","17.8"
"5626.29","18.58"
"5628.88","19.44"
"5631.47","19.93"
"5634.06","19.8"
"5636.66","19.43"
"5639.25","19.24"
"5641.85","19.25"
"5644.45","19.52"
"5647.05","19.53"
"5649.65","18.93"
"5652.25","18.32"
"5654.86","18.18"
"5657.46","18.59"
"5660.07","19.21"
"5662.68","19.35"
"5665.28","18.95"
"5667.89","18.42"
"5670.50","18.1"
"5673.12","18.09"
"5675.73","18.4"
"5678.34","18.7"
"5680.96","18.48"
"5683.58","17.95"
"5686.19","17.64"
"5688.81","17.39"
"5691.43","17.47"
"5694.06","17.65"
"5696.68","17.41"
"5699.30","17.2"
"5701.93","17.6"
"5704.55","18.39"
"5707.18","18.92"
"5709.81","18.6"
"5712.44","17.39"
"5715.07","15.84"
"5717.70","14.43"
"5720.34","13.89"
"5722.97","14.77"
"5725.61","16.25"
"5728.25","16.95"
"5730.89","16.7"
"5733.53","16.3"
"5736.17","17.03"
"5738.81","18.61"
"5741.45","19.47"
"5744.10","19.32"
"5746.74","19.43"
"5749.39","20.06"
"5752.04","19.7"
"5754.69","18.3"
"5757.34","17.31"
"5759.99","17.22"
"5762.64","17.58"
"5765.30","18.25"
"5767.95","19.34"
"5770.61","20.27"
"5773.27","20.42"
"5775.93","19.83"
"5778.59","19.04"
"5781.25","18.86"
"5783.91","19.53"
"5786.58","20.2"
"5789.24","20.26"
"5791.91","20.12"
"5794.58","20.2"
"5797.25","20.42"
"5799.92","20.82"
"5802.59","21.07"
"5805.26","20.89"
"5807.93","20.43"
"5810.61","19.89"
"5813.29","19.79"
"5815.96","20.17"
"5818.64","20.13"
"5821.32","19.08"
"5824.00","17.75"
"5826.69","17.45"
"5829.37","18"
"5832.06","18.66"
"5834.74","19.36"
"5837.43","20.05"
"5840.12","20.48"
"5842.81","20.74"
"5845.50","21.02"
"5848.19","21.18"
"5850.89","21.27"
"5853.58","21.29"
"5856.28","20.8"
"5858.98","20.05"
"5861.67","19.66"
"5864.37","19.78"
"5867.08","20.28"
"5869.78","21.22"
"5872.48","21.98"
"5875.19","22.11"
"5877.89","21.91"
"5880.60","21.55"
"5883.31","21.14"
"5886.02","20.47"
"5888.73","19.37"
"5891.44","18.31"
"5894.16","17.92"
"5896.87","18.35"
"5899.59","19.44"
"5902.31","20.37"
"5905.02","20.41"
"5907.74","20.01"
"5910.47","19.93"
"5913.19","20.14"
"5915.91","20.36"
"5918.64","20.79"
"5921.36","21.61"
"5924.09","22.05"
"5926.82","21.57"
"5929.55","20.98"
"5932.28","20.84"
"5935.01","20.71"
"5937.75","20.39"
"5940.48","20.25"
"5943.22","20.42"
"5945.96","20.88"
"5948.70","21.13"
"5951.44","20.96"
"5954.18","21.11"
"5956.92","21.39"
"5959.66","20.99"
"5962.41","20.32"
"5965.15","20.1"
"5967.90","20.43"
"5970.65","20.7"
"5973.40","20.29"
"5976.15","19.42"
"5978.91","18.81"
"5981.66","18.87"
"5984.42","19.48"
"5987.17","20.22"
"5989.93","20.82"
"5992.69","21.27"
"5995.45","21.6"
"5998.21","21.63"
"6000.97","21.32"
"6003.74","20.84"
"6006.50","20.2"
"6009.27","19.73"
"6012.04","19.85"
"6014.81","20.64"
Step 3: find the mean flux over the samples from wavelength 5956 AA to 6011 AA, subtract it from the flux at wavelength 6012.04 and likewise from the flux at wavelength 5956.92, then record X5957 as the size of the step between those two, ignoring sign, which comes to 1.54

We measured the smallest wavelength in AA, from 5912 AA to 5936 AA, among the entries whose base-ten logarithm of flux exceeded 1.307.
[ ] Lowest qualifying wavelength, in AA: 5915.91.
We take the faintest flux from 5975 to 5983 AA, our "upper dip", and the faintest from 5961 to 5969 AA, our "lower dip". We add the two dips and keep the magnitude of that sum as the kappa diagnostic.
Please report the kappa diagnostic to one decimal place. 38.9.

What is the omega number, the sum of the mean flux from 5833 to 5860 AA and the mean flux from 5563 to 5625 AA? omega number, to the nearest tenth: 39.3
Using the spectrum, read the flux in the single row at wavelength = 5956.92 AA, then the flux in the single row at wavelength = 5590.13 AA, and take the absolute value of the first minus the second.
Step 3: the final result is 3.0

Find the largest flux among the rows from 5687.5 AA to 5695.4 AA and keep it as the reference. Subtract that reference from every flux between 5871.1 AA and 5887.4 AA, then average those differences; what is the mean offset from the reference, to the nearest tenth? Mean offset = 3.9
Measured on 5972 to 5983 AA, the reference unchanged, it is 1.7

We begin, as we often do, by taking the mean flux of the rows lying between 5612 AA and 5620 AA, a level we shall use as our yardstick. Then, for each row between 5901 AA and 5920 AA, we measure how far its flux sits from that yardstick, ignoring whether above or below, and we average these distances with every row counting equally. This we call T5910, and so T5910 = 1.8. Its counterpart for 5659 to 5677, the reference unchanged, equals 0.4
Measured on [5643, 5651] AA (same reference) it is 0.8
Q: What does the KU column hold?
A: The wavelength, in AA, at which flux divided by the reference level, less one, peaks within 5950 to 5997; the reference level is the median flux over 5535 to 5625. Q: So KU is 5995.45 AA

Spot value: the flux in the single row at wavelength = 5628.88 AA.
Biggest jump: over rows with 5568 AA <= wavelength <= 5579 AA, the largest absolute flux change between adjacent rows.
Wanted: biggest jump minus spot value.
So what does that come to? -18.4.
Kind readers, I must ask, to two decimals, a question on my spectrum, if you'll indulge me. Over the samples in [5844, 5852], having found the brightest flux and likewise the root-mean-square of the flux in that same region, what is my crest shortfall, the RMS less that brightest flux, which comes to -0.11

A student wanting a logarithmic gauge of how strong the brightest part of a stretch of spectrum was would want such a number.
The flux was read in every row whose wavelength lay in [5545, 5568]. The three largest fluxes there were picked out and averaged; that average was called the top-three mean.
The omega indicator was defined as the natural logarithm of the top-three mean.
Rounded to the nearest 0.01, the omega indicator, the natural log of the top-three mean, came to 2.96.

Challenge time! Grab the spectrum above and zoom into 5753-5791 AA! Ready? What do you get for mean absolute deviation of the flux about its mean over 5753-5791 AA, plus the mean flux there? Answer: 20.0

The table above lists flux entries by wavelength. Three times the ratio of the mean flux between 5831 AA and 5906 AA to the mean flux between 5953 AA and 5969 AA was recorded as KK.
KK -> 2.94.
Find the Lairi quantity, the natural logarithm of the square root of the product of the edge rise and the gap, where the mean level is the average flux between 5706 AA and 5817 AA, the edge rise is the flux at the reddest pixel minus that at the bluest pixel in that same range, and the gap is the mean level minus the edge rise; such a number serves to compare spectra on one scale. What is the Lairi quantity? 1.54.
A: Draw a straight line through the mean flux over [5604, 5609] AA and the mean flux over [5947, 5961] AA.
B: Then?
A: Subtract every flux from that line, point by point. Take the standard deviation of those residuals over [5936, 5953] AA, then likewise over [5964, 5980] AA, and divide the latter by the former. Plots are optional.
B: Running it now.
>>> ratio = 2.1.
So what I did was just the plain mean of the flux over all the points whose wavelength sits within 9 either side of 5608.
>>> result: 19.5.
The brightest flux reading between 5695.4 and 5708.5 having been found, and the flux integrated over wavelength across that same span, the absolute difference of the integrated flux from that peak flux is 216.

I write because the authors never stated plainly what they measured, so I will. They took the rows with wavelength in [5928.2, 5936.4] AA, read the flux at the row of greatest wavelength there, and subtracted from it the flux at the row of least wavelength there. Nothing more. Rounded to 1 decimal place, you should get -0.3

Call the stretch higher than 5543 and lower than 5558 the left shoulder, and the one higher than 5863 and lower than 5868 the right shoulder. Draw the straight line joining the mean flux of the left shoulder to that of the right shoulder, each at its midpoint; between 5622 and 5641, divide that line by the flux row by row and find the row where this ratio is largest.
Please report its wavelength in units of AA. 5623.69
